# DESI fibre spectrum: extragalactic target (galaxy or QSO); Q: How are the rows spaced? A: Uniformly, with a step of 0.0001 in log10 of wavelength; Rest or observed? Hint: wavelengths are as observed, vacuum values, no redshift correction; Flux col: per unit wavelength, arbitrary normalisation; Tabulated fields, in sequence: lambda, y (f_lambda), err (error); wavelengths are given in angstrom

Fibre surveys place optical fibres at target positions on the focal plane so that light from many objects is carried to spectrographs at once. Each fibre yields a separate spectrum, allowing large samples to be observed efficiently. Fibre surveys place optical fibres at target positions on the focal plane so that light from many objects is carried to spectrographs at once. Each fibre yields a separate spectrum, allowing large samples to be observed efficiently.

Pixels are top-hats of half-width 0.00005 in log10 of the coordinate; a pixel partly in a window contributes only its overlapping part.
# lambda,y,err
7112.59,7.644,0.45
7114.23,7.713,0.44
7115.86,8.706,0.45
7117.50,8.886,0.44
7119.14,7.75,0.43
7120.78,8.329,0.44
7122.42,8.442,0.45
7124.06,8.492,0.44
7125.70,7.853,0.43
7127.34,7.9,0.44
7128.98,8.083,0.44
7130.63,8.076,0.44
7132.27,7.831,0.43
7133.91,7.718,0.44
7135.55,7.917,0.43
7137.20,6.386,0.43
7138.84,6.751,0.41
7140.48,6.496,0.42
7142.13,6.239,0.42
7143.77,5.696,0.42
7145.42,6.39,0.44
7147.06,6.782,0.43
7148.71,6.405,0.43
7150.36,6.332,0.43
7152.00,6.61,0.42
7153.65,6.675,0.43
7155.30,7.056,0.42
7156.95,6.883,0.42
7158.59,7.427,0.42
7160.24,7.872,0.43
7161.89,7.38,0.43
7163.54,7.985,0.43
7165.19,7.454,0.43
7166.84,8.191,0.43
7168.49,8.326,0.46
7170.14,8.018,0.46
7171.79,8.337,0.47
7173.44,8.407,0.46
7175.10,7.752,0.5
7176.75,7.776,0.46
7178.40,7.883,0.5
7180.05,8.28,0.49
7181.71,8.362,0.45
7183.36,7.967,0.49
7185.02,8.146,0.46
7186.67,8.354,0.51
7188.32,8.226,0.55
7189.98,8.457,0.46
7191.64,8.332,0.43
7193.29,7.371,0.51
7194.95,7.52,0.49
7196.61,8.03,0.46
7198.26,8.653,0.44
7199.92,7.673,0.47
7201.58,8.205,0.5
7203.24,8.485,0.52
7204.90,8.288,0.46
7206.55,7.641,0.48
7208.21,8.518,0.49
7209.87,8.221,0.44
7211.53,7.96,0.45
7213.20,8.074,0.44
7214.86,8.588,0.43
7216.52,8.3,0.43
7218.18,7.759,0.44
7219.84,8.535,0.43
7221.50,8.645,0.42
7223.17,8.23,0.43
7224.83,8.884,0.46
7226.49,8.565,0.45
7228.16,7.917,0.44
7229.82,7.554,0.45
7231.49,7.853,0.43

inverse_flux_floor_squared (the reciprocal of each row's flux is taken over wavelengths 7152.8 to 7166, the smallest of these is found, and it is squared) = 0.0157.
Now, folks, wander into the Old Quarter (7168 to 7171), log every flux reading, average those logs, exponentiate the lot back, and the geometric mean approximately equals 8.17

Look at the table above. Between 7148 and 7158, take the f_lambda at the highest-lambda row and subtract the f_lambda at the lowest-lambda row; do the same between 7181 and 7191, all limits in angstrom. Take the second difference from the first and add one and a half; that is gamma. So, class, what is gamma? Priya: 1.9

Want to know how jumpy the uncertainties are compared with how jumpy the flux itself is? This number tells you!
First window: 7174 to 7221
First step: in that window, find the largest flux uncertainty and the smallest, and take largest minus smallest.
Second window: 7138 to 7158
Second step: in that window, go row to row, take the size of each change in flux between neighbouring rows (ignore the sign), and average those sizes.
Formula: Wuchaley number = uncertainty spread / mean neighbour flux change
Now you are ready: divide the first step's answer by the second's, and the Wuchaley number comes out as 0.38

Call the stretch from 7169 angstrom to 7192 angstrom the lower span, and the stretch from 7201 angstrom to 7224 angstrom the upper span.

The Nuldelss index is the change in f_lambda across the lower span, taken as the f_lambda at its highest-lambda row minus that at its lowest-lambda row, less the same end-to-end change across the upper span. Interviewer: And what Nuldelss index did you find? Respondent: 0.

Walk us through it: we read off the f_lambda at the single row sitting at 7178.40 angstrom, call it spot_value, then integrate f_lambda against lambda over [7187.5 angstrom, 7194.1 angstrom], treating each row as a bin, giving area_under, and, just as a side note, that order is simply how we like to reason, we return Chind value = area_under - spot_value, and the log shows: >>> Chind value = 46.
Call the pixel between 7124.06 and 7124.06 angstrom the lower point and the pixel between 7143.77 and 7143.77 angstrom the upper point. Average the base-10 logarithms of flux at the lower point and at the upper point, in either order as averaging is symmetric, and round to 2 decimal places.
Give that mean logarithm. 0.84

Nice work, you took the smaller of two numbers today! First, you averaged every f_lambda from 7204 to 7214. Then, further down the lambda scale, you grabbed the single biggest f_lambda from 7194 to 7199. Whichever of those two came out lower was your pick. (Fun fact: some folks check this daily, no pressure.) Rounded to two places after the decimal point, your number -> 8.12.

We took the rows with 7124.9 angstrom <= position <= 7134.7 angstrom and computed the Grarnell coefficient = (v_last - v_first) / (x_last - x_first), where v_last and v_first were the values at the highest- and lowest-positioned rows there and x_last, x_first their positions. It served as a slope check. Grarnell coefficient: -0.02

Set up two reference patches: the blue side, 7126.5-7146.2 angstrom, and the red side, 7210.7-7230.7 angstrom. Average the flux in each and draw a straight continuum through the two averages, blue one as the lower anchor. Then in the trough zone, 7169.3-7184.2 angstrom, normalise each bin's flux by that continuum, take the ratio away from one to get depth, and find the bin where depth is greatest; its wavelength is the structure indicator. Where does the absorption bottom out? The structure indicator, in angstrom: 7175.10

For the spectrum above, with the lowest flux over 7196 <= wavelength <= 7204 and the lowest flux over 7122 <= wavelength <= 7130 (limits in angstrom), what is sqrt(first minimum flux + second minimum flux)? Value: 3.94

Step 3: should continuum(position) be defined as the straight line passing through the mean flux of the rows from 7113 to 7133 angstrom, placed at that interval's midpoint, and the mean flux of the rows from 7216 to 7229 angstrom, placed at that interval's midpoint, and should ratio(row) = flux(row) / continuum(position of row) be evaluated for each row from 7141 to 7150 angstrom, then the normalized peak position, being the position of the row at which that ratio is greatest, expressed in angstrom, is 7147.06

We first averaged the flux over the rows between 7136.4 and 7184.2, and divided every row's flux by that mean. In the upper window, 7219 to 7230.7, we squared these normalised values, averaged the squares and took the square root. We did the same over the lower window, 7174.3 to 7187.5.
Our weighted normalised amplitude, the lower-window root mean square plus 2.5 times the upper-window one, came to 3.95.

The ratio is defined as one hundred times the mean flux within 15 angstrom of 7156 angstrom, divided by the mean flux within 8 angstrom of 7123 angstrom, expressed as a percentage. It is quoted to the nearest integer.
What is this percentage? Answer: 86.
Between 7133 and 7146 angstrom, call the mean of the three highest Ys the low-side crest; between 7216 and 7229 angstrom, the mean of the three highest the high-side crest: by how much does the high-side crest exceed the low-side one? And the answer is 1.2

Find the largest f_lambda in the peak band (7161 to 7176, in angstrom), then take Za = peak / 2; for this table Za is 4.20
